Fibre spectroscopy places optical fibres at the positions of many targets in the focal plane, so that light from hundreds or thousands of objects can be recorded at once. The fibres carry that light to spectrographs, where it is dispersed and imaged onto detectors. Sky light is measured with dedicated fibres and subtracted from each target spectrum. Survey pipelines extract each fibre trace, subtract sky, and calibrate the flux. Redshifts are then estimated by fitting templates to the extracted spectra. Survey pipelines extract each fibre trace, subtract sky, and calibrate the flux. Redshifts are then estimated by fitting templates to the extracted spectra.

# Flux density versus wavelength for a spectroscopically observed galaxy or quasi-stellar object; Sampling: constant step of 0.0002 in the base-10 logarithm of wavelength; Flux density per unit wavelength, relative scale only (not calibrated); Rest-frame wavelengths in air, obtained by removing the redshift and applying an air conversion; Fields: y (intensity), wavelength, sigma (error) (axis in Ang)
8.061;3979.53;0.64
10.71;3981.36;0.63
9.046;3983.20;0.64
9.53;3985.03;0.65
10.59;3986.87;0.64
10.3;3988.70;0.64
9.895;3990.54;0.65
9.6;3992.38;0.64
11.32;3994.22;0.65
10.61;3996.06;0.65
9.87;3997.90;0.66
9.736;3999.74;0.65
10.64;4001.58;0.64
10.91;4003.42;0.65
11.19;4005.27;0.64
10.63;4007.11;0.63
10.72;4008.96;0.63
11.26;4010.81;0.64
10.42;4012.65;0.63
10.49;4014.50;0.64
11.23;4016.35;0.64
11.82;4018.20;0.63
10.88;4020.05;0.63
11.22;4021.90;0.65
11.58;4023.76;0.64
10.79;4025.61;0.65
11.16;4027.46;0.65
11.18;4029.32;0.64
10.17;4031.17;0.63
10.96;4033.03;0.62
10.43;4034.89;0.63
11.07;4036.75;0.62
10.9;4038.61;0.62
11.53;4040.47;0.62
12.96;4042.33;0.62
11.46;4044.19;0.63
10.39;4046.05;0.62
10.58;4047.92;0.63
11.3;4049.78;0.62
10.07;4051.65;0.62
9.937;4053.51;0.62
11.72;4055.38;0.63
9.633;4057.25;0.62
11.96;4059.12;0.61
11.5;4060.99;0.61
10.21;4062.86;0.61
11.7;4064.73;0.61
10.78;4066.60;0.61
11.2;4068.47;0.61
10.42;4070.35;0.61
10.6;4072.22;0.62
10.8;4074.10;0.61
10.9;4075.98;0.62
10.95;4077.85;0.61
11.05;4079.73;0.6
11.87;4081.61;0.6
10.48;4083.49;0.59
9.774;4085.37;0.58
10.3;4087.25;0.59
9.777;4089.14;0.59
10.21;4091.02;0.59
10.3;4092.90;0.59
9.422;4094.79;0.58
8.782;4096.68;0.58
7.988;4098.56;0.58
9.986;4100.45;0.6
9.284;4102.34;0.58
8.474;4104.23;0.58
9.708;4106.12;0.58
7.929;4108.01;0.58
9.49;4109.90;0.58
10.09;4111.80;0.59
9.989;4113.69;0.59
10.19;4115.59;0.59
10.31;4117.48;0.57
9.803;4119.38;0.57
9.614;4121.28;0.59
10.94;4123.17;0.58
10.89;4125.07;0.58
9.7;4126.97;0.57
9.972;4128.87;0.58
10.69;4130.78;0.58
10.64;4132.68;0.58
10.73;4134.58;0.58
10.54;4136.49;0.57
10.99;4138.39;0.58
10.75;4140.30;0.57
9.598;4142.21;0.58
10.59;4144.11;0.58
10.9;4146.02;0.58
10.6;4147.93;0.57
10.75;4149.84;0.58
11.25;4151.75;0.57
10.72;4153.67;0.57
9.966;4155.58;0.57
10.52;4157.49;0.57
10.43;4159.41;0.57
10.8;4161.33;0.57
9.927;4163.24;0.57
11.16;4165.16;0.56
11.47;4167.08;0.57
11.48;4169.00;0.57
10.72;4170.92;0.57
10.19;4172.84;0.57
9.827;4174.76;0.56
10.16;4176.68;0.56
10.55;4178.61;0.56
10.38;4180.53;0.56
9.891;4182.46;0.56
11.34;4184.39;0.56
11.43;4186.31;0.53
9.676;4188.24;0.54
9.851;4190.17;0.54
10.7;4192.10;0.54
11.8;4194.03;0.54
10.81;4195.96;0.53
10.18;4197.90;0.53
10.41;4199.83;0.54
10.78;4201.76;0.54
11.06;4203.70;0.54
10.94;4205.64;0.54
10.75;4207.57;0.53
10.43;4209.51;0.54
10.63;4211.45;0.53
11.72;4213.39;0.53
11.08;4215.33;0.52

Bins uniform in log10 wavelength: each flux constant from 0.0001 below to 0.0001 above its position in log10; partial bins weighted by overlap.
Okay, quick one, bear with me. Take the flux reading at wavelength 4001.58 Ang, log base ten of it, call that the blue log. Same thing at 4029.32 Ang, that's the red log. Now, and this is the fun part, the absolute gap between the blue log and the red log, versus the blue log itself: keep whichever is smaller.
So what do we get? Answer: 0.022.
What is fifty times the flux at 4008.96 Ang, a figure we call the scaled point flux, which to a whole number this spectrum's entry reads 536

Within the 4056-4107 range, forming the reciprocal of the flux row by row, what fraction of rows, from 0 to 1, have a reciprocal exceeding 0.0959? 0.56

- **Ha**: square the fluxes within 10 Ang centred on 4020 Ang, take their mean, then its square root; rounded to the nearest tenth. 11.4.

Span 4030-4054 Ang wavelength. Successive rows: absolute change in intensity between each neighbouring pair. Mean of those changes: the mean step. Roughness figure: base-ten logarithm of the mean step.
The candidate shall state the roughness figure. -0.12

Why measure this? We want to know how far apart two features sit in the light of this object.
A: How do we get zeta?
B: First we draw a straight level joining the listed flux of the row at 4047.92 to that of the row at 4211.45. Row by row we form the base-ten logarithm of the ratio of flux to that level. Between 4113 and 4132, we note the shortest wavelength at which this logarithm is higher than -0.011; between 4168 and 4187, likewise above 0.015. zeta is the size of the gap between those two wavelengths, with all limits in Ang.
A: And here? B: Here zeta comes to 45.8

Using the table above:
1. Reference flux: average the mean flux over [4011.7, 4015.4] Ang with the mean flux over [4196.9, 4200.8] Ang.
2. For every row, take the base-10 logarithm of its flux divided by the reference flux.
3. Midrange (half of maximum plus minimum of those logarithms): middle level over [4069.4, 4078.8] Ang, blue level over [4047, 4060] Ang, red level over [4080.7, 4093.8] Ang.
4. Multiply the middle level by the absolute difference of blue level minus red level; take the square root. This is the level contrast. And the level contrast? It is 0.004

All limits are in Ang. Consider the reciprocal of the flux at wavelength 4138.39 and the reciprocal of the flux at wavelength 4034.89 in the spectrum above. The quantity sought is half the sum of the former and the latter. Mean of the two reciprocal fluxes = 0.0934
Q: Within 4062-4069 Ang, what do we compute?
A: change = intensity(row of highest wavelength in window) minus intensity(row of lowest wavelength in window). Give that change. 1.0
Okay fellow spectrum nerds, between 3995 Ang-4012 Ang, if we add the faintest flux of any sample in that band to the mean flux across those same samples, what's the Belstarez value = 20.4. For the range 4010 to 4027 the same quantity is 21.5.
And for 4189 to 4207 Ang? 20.6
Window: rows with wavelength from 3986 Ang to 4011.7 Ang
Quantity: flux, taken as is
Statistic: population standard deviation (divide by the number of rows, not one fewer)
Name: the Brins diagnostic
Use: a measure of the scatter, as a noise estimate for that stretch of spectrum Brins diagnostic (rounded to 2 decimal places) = 0.55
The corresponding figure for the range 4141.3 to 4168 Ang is 0.50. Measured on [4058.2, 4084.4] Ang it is 0.53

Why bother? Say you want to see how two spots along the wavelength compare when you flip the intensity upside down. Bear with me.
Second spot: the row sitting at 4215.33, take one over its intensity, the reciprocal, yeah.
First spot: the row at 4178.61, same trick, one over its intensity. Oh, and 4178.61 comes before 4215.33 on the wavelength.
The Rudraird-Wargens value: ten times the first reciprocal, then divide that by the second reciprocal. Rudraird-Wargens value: 10.5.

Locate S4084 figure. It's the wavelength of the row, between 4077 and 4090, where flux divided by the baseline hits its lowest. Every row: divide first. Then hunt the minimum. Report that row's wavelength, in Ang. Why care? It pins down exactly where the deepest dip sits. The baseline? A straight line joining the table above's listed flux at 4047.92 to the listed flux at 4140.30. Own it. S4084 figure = 4089.14 Ang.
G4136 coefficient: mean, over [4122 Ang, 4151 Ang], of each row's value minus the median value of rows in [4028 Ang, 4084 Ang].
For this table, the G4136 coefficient -0.4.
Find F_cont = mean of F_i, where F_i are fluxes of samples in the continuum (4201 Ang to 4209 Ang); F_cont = 10.9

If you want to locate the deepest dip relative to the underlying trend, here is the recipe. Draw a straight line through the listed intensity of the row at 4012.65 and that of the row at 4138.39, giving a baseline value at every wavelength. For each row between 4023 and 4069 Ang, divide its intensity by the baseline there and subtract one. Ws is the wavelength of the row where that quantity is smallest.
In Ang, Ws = 4057.25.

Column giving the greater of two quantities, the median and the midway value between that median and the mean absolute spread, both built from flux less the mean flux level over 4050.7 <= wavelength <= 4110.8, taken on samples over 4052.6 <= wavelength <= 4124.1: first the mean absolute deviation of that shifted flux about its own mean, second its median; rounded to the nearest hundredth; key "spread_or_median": 0.36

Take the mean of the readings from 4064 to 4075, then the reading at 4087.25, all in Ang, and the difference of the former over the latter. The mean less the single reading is 0.6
